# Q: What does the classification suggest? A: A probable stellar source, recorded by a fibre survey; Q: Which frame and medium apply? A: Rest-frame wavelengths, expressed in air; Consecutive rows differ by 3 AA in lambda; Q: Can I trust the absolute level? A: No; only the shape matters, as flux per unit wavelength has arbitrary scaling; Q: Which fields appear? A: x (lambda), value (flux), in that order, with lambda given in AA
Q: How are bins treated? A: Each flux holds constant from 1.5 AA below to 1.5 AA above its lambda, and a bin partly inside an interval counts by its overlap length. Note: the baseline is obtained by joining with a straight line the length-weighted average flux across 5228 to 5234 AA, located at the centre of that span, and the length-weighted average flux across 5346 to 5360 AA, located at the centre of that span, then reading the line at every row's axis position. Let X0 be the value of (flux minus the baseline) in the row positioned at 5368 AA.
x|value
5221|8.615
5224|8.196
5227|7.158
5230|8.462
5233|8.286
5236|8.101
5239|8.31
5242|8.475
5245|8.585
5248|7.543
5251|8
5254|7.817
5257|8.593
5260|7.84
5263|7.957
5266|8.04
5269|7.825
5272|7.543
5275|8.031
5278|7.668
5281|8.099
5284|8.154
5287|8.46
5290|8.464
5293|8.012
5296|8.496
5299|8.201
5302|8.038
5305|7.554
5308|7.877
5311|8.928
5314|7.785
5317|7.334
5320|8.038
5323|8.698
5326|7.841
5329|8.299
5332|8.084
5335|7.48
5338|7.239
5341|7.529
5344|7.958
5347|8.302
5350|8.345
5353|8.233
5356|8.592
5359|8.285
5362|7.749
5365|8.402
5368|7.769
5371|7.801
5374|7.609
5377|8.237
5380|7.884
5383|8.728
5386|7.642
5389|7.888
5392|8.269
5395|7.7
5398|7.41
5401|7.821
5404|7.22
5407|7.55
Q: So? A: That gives -0.6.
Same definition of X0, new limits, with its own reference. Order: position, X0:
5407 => -0.8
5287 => 0.1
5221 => 0.3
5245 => 0.3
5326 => -0.5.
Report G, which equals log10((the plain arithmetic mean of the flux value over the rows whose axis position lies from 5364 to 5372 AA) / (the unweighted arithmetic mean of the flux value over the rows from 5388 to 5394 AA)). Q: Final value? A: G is -0.005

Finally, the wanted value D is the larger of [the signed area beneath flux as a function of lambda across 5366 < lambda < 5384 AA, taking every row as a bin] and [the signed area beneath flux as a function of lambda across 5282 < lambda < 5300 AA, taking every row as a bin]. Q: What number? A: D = 149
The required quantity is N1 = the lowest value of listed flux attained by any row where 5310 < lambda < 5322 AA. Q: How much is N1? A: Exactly 7.334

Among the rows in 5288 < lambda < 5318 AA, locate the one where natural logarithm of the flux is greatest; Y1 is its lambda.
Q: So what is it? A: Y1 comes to 5311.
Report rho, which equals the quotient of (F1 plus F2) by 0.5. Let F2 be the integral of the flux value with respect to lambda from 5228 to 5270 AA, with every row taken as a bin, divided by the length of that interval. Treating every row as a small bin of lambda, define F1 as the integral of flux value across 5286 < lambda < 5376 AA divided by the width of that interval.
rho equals 32.3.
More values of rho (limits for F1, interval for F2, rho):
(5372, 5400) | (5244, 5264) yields 31.9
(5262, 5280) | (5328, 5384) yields 31.7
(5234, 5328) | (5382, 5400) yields 32.0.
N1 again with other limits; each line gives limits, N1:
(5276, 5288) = 7.668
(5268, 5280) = 7.543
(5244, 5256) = 7.543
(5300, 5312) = 7.554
